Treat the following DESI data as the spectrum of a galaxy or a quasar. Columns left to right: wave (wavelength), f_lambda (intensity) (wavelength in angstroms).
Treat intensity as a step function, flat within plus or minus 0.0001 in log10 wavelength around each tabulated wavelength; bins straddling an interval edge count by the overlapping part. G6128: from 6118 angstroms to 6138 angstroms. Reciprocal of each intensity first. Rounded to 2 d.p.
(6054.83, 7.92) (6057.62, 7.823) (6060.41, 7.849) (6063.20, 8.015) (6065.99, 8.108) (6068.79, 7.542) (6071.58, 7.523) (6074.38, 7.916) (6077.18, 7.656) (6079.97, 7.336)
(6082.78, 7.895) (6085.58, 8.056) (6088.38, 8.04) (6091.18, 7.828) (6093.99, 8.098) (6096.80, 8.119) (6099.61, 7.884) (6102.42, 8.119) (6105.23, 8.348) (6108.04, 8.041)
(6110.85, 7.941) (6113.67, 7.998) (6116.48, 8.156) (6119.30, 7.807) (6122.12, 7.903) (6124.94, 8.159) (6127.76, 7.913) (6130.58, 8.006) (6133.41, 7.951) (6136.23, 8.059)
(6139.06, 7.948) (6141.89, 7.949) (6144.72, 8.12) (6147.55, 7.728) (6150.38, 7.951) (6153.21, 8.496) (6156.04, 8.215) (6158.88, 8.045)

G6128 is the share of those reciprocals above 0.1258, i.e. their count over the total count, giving 0.43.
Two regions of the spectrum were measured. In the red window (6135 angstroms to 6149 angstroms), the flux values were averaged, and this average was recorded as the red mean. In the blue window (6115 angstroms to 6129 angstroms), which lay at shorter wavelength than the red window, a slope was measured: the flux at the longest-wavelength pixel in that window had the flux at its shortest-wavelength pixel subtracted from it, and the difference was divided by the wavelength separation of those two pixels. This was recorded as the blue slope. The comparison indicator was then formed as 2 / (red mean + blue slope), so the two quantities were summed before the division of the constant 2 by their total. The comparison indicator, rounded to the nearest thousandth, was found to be 0.252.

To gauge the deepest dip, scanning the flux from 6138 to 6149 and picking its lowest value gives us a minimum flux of 7.728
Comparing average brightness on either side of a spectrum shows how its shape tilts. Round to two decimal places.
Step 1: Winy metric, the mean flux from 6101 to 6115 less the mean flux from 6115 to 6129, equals 0.10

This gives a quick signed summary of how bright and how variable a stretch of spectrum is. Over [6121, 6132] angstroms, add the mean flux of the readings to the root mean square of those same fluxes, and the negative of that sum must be -16.0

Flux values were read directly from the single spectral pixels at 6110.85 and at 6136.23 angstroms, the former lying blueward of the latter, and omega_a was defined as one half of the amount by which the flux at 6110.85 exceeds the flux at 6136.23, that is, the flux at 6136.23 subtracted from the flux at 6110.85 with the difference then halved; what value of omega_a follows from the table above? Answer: -0.059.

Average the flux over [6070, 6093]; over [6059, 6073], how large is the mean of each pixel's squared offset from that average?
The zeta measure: 0.058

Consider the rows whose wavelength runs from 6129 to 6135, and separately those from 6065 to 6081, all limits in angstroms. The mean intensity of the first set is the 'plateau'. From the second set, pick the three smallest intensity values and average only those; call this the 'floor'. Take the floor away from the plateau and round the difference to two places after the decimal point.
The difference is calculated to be 0.51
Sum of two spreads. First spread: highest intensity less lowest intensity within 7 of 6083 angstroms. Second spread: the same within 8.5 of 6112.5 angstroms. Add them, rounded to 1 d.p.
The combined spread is 1.3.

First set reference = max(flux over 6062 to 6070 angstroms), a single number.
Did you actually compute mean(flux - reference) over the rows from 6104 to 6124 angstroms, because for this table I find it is -0.08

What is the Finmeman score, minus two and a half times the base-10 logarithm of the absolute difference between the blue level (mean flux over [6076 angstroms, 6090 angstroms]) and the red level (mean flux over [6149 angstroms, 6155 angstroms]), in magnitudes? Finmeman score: 0.9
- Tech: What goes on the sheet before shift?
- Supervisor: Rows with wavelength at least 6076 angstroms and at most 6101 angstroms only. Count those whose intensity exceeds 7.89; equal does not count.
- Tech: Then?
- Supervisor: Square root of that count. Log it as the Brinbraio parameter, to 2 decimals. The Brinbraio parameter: 2.24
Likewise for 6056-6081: 1.73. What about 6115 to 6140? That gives 2.83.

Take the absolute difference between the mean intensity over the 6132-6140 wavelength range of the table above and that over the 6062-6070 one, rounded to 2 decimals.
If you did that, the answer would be 0.10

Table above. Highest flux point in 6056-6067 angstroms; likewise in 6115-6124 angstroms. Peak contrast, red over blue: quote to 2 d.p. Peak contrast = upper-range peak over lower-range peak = 1.01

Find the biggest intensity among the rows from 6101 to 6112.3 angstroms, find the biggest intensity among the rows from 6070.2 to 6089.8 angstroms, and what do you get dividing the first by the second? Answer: 1.036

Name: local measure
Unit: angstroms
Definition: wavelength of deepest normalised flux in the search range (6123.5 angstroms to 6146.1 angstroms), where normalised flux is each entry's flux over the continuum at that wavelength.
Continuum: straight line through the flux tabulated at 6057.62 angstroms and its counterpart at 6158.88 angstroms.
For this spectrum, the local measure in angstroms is 6127.76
